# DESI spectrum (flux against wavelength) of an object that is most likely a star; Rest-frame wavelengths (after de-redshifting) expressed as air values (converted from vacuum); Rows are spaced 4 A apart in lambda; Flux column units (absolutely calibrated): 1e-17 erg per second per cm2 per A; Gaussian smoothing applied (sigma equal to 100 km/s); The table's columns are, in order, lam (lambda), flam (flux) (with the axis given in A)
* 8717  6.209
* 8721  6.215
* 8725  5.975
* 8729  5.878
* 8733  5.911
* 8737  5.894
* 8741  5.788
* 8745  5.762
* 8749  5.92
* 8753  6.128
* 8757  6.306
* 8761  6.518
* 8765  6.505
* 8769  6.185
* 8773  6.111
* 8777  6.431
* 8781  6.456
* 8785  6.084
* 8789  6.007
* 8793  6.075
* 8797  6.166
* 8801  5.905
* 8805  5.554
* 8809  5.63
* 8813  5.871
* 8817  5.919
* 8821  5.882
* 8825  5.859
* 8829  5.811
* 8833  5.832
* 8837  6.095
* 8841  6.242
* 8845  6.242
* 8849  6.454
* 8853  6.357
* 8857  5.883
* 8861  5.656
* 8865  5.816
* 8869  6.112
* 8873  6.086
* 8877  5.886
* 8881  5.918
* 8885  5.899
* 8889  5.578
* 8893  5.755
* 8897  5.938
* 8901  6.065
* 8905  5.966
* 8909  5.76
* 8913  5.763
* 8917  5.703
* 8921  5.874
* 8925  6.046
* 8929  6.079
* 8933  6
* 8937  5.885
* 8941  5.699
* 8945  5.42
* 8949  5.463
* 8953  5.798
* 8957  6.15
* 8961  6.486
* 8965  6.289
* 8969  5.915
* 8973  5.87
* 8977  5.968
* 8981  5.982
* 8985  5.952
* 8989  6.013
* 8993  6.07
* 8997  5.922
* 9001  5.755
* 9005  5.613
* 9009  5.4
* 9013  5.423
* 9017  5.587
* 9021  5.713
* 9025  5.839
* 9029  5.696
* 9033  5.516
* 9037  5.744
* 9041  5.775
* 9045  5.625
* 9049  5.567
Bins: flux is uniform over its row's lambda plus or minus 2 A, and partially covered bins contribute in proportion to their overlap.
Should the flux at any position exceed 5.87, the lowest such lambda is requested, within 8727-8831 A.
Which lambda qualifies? 8729 A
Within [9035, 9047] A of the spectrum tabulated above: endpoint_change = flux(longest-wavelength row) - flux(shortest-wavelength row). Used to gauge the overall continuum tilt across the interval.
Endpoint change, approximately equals -0.1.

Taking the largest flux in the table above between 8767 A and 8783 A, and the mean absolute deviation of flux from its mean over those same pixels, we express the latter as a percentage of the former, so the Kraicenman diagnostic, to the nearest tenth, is 2.3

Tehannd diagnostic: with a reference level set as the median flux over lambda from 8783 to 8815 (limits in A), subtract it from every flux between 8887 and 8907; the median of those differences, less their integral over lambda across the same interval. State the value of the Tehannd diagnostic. 1.9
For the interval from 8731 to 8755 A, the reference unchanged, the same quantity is 1.3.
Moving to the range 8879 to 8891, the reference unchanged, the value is 1.8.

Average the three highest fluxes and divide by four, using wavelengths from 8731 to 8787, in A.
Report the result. 1.62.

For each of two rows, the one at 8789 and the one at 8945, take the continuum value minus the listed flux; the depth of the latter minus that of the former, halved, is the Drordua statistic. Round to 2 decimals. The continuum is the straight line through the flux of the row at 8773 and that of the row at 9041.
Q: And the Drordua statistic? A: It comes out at 0.20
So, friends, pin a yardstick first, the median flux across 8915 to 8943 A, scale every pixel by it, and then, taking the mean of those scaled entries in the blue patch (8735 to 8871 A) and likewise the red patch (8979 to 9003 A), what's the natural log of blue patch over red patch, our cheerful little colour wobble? 0.016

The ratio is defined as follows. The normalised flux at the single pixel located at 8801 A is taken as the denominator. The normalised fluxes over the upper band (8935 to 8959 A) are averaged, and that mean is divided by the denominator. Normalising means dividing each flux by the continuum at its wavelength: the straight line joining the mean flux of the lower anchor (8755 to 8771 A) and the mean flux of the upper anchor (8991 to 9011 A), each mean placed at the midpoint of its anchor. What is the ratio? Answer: 1.03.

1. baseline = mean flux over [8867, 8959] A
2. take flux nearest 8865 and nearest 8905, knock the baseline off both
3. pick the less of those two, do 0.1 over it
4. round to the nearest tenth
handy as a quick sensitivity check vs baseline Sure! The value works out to -2.1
